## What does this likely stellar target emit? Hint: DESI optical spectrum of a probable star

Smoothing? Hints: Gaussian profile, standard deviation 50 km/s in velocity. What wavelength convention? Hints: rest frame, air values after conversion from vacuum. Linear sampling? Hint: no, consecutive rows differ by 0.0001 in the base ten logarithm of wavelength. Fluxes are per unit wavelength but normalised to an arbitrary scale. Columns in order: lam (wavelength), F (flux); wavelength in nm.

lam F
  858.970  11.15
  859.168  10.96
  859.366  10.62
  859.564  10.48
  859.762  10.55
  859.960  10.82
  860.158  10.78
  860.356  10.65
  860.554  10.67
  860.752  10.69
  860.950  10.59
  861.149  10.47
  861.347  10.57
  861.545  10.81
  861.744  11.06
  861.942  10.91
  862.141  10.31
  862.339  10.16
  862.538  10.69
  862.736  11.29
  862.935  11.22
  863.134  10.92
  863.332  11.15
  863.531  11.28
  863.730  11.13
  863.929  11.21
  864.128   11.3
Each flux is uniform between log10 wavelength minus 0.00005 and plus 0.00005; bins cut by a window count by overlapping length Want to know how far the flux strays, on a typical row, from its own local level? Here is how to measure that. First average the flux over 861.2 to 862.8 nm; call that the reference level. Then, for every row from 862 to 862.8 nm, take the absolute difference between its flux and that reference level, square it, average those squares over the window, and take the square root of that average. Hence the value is 0.45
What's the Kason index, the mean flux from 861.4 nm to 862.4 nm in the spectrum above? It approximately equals 10.7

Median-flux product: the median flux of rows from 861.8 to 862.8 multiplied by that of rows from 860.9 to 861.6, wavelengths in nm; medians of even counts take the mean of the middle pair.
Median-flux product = 113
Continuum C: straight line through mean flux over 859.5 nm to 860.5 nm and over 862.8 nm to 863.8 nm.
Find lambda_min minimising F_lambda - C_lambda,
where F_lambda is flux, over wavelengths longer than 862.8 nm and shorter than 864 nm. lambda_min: 863.134 nm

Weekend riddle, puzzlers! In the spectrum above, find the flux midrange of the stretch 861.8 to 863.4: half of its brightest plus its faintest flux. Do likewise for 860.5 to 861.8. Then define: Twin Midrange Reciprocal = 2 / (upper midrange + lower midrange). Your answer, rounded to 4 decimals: 0.0931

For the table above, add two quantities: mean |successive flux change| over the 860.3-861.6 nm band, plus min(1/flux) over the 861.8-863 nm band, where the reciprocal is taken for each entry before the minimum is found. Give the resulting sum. 0.19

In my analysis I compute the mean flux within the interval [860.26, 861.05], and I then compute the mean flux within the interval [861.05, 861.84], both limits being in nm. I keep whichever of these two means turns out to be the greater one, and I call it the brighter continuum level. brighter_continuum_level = 10.73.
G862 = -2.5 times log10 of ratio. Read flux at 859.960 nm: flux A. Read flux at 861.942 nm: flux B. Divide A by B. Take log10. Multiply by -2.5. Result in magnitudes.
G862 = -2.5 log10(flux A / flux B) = 0.0090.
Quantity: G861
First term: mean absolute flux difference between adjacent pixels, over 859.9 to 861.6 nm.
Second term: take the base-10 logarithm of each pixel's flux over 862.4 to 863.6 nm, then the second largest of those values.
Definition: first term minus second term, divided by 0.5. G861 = -1.91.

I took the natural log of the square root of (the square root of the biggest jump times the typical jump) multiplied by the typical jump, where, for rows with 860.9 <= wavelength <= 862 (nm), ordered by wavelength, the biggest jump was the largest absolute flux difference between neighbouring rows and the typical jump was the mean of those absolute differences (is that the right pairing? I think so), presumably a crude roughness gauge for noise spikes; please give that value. -1.7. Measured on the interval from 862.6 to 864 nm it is -1.7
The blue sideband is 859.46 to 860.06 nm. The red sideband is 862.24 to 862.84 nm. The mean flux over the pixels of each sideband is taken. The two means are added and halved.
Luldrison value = 10.7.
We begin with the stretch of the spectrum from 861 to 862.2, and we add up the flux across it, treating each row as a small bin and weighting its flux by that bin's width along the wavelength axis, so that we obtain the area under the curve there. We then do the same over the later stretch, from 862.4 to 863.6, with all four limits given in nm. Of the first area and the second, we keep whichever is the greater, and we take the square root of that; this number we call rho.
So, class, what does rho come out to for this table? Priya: 3.64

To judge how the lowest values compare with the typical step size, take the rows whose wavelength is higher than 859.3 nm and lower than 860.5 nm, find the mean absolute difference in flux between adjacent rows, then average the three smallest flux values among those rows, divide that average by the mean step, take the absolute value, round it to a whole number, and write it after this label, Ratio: 81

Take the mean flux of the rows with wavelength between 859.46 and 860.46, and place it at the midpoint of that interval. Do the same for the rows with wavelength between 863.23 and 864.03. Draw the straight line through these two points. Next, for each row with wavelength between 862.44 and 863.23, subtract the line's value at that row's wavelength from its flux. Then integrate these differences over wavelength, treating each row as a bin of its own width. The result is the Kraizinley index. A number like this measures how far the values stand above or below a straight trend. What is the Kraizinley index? -0.04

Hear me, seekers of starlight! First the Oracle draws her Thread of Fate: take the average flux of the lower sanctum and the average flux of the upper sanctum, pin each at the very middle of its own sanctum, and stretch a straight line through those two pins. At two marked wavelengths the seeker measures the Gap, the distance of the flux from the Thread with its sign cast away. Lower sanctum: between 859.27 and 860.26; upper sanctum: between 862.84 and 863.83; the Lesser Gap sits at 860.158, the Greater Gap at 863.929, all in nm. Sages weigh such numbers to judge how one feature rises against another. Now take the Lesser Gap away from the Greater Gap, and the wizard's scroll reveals -0.1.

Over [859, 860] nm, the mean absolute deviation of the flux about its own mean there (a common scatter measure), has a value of 0.16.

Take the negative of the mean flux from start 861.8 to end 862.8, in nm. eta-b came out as -10.67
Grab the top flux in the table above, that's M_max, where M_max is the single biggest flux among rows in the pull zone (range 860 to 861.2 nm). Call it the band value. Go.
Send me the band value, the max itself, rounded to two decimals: 10.78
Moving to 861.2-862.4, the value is 11.06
